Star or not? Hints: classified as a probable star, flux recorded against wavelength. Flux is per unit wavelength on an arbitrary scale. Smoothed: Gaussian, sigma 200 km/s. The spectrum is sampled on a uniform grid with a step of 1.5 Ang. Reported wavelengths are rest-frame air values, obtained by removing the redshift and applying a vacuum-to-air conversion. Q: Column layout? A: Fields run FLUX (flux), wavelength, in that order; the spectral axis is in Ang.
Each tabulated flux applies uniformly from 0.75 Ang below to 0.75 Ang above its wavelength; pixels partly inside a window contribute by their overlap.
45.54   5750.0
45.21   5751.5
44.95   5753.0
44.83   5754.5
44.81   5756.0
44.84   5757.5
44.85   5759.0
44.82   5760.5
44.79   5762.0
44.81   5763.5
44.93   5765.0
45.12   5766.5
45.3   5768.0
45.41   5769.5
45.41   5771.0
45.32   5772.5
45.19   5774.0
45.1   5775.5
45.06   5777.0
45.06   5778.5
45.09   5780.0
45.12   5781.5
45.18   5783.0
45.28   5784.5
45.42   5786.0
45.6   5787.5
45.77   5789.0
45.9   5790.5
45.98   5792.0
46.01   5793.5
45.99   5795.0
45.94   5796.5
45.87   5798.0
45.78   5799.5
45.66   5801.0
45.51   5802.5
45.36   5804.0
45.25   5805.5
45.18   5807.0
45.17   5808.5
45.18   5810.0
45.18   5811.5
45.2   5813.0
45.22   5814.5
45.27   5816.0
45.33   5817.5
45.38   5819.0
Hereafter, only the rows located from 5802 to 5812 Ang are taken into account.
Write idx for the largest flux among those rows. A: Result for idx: 45.51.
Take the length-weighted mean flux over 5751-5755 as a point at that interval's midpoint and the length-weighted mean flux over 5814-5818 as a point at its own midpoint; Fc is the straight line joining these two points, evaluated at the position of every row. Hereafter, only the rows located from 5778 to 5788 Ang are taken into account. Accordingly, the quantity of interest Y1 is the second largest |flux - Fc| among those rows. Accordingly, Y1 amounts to 0.28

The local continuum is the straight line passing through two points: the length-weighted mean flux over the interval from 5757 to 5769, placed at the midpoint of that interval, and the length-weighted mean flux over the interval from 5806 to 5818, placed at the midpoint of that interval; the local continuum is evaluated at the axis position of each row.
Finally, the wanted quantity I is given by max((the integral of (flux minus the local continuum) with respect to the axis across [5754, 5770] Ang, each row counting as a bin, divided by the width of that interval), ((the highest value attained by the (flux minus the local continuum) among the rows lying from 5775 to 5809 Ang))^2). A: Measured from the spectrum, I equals 0.8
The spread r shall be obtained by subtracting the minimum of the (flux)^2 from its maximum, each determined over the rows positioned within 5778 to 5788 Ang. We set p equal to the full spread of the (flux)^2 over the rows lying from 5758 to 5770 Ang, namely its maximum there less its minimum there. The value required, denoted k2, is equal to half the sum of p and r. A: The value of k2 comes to 52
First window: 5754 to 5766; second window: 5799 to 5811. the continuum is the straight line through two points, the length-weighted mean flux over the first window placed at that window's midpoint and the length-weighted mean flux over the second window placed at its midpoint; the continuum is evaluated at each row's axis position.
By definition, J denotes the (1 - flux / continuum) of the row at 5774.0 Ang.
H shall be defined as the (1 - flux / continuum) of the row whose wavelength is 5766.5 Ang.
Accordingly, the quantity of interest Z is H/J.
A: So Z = 1.1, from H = -0.0045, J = -0.004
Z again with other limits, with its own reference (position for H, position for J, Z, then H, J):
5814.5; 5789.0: -0.5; 0.0059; -0.013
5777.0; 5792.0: 0.0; -0.0004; -0.017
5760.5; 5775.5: -0.4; 0.0006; -0.002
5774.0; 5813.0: -0.7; -0.0041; 0.006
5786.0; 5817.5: -1.4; -0.0060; 0.004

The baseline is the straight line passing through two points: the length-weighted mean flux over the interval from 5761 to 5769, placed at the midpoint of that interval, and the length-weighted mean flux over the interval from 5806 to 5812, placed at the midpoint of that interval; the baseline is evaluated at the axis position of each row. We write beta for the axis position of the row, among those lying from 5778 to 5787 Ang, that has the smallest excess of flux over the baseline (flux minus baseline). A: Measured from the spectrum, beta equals 5778.5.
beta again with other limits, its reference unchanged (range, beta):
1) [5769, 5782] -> 5778.5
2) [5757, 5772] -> 5762.0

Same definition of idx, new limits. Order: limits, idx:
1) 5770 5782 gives 45.41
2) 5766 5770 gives 45.41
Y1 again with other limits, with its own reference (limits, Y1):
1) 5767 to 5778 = 0.34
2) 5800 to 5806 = 0.30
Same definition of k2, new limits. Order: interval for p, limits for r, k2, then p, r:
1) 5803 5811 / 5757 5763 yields 11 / 17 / 5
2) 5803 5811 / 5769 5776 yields 23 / 17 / 28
